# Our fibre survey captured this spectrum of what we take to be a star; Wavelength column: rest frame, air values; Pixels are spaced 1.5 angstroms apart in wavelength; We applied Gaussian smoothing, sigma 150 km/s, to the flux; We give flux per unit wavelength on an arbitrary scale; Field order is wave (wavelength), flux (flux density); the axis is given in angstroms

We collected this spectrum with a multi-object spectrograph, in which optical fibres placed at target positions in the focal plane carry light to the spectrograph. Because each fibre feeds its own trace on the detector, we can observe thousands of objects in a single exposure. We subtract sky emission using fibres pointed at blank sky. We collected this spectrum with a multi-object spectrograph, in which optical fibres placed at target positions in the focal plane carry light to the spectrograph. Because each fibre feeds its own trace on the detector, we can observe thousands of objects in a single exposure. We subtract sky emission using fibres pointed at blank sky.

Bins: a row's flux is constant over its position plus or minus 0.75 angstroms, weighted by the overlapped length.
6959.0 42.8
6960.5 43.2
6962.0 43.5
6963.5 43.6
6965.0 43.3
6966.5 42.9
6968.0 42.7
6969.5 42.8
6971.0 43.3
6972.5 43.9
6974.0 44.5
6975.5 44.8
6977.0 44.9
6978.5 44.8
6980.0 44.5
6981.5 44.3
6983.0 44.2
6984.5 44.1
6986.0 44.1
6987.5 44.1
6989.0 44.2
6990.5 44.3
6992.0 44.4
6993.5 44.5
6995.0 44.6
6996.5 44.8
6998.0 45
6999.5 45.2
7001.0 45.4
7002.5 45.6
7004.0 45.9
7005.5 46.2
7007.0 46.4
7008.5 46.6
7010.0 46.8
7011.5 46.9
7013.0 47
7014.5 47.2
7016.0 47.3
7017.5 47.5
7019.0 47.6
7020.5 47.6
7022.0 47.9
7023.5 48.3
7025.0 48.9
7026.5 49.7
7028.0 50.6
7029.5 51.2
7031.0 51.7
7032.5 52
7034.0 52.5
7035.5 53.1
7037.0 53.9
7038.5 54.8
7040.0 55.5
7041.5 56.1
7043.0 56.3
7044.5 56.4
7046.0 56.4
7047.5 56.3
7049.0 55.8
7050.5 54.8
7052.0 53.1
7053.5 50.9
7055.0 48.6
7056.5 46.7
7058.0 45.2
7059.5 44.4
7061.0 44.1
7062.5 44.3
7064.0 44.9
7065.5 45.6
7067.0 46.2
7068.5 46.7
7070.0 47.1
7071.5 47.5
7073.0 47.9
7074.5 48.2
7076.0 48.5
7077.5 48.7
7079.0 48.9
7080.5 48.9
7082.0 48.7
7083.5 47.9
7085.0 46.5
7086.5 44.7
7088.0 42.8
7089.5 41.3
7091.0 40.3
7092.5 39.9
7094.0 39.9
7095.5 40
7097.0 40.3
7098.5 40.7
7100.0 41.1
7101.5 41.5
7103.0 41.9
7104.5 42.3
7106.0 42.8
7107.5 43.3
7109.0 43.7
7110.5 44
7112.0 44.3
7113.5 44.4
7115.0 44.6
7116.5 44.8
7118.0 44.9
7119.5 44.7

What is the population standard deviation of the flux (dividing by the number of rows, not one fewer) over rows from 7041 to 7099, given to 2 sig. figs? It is 5.1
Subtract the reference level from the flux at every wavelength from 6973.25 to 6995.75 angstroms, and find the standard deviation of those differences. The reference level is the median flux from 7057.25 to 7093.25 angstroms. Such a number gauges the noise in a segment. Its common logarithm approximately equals -0.6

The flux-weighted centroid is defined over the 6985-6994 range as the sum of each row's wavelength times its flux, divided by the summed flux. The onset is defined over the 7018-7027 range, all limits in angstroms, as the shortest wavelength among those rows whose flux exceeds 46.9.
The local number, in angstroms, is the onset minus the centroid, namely 29.2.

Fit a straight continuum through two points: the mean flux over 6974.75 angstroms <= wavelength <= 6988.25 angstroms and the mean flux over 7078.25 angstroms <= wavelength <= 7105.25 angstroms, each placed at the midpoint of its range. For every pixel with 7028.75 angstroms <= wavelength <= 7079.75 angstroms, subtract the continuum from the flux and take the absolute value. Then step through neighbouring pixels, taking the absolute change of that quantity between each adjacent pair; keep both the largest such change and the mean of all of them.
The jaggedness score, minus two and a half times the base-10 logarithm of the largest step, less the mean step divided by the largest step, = -1.20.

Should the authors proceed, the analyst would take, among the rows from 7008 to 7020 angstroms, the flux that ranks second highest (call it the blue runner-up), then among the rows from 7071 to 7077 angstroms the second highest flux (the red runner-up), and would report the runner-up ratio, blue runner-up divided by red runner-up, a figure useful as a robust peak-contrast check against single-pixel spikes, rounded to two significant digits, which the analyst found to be 0.99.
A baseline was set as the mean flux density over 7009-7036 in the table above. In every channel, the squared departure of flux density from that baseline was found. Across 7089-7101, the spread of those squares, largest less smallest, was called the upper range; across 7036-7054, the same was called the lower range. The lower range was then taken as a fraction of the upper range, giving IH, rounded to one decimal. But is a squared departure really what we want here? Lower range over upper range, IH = 2.1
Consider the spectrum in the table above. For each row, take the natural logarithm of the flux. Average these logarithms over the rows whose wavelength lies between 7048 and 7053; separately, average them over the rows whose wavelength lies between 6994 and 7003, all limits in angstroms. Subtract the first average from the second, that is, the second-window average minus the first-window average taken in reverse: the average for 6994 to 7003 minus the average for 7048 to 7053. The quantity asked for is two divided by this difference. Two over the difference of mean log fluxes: -11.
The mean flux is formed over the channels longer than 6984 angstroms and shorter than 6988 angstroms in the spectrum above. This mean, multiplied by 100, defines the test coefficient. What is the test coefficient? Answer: 4410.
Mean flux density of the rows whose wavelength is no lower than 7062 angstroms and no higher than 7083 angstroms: 47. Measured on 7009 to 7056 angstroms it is 51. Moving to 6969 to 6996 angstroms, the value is 44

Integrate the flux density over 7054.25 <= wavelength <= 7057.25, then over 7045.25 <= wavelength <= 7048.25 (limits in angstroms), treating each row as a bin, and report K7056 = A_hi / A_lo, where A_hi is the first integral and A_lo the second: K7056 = 0.85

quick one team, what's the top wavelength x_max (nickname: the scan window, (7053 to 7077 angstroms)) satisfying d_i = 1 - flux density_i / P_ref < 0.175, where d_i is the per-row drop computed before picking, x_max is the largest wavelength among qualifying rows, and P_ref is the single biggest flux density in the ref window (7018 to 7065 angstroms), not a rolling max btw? 7076.0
